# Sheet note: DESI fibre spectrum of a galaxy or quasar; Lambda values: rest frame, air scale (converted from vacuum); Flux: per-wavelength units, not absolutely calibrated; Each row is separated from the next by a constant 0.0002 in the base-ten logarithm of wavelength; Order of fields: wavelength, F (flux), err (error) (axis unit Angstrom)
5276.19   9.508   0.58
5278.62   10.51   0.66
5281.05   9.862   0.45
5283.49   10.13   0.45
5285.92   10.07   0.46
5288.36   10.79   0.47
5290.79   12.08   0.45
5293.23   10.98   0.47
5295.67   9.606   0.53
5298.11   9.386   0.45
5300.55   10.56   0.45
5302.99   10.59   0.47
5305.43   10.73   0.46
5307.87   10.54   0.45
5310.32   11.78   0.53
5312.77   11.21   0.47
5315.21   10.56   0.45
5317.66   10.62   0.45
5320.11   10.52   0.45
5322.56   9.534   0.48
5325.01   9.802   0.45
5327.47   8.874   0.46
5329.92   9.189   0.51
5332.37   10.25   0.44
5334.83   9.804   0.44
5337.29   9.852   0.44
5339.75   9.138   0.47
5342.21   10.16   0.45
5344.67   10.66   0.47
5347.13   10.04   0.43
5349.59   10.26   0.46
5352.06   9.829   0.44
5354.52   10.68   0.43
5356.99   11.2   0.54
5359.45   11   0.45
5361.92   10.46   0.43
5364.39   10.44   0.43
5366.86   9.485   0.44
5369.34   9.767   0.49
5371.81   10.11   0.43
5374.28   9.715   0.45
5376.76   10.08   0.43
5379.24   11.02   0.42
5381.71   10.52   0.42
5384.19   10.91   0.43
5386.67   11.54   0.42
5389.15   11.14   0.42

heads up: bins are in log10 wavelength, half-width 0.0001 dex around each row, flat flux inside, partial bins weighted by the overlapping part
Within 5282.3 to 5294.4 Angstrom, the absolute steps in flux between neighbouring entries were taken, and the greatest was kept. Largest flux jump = 1.29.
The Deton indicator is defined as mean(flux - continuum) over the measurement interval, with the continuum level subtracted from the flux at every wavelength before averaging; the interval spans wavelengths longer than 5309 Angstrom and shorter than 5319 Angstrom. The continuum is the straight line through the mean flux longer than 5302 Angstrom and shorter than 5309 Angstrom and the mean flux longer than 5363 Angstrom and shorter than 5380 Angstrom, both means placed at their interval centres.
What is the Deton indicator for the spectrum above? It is 0.5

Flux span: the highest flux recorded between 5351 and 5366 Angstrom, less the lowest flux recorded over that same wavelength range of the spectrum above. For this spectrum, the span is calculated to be 1.4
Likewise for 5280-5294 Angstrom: 2.2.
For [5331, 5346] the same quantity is 1.5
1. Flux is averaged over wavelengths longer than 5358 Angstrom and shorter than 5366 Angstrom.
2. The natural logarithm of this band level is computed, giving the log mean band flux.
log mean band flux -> 2.36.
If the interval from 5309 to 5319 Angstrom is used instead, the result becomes 2.40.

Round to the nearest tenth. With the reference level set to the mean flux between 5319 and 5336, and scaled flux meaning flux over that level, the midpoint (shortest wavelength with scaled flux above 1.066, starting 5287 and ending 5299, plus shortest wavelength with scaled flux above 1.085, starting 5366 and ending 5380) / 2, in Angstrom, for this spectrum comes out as 5333.8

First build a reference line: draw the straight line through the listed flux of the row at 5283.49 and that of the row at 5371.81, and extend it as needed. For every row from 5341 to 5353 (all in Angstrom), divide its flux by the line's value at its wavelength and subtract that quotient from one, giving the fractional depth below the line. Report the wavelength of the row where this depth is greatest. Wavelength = 5352.06 Angstrom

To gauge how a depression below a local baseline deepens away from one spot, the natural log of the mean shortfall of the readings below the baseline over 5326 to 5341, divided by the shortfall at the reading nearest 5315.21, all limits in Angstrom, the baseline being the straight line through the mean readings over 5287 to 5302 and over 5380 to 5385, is 3.3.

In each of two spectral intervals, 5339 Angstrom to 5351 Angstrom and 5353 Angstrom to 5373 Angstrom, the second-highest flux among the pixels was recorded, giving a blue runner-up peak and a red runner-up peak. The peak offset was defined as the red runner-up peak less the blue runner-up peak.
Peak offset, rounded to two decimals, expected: 0.74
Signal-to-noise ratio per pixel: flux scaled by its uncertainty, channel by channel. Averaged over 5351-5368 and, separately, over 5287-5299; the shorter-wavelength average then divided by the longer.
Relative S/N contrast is 0.966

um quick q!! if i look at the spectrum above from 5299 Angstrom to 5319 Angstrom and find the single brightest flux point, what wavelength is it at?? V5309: 5310.32 Angstrom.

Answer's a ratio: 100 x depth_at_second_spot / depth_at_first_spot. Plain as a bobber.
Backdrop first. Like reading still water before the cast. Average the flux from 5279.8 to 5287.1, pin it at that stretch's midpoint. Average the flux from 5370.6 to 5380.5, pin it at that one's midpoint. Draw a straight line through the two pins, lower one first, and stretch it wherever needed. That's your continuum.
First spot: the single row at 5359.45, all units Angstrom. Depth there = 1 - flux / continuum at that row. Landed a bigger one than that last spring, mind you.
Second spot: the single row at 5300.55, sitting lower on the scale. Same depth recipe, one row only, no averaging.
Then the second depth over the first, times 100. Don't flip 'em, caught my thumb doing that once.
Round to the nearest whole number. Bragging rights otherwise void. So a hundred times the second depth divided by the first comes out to 63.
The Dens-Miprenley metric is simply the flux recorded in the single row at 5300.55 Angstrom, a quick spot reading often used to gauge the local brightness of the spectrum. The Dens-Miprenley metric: 10.56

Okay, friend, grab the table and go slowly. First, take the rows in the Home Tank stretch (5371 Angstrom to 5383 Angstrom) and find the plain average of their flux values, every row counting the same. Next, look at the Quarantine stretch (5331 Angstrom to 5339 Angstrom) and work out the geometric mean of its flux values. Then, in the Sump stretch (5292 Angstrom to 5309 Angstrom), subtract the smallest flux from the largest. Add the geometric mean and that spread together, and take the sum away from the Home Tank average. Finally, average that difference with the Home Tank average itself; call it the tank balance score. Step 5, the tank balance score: 4.5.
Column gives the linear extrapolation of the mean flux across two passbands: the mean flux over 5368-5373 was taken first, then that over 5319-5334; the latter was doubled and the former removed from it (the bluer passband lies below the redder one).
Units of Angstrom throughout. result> 9.5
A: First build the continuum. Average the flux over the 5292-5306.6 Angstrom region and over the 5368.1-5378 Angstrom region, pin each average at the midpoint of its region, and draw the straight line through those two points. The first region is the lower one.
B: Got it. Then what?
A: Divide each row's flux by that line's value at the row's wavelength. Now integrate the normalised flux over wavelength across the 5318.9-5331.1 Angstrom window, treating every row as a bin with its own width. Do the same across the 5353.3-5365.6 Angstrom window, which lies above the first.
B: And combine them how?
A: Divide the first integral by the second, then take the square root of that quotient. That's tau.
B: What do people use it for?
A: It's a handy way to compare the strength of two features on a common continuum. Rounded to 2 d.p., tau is 0.93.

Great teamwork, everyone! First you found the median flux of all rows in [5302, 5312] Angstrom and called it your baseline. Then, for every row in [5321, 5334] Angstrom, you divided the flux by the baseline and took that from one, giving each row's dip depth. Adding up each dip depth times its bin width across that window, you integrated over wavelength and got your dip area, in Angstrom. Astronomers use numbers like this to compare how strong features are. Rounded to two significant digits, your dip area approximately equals 1.3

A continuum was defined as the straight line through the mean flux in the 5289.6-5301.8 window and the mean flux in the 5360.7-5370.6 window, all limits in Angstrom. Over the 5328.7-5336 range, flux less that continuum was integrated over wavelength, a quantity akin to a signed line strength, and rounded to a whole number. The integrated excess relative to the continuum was -4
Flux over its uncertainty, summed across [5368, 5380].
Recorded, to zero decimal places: 115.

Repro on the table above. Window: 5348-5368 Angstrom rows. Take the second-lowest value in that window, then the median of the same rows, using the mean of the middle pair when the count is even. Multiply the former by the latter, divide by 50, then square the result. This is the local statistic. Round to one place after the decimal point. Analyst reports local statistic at 4.2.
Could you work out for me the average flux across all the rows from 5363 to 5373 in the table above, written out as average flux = 10.0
